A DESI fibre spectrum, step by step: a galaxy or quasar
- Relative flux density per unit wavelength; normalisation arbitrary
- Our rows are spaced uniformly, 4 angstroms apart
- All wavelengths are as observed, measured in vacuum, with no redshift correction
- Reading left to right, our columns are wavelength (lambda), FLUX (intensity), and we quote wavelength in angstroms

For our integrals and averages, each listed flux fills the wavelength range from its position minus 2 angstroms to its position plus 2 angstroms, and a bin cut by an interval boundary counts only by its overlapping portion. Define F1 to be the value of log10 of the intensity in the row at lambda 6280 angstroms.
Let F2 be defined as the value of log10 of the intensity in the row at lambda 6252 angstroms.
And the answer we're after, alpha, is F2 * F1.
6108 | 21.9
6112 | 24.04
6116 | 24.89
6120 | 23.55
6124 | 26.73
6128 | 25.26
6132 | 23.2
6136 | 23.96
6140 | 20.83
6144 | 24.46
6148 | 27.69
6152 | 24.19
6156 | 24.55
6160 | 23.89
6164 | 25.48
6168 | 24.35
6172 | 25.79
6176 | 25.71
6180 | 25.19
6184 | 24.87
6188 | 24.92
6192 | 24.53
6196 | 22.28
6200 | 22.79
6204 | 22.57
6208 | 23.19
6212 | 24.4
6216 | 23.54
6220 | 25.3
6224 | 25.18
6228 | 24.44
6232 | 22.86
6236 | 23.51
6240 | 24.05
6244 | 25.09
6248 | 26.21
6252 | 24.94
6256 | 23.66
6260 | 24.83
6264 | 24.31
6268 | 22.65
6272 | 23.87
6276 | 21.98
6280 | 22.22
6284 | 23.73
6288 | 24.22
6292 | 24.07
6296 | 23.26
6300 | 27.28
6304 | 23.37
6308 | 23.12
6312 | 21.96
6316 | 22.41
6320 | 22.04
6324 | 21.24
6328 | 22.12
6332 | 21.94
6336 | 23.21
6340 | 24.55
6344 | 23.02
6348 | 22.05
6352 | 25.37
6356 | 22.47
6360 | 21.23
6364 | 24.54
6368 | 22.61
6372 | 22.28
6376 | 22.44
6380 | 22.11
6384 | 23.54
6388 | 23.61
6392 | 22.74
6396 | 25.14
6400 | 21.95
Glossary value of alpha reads 1.88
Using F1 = 1.35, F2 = 1.40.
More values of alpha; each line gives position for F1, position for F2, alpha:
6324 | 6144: 1.84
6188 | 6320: 1.88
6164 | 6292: 1.94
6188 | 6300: 2.01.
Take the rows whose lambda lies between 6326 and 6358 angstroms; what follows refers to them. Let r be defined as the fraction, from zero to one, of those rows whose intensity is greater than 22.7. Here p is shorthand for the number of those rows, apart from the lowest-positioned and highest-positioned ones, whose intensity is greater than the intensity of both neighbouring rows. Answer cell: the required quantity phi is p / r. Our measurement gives 4.0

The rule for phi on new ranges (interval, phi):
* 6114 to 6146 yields 2.3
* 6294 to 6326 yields 4.0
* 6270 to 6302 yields 1.3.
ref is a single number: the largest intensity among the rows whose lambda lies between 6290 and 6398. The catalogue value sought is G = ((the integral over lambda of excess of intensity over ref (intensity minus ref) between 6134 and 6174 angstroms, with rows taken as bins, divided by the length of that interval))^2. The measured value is 8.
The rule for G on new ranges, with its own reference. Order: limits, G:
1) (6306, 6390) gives 20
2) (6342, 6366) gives 17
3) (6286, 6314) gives 11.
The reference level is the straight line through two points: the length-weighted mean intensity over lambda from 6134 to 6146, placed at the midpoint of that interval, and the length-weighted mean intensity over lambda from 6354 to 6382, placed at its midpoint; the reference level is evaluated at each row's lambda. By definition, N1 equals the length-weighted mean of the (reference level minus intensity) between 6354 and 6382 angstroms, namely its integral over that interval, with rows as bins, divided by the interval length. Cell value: 0.0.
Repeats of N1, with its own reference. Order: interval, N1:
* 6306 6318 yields 0.2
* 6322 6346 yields -0.1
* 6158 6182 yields -2.1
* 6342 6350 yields 0.0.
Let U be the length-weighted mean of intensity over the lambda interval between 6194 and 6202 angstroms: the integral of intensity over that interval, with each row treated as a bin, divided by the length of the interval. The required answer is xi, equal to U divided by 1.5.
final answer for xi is 15.0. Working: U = 22.5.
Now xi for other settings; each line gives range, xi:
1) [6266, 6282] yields 15.1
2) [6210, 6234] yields 16.2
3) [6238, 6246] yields 16.4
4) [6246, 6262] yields 16.6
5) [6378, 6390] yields 15.4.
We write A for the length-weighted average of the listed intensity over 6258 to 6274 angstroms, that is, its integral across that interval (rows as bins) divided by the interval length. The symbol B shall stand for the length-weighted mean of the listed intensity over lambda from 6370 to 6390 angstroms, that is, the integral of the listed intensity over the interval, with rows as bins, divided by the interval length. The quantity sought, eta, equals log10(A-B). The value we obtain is 0.0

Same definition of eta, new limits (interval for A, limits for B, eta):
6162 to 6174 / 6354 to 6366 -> 0.4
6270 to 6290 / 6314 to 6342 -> -0.2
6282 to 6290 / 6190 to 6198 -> -0.2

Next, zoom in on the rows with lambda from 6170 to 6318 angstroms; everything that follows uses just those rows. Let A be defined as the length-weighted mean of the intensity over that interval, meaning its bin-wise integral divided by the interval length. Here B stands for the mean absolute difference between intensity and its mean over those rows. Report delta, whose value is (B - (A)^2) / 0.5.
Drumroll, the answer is -1151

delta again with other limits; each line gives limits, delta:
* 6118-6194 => -1217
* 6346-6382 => -1037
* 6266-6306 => -1118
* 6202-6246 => -1152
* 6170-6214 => -1169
